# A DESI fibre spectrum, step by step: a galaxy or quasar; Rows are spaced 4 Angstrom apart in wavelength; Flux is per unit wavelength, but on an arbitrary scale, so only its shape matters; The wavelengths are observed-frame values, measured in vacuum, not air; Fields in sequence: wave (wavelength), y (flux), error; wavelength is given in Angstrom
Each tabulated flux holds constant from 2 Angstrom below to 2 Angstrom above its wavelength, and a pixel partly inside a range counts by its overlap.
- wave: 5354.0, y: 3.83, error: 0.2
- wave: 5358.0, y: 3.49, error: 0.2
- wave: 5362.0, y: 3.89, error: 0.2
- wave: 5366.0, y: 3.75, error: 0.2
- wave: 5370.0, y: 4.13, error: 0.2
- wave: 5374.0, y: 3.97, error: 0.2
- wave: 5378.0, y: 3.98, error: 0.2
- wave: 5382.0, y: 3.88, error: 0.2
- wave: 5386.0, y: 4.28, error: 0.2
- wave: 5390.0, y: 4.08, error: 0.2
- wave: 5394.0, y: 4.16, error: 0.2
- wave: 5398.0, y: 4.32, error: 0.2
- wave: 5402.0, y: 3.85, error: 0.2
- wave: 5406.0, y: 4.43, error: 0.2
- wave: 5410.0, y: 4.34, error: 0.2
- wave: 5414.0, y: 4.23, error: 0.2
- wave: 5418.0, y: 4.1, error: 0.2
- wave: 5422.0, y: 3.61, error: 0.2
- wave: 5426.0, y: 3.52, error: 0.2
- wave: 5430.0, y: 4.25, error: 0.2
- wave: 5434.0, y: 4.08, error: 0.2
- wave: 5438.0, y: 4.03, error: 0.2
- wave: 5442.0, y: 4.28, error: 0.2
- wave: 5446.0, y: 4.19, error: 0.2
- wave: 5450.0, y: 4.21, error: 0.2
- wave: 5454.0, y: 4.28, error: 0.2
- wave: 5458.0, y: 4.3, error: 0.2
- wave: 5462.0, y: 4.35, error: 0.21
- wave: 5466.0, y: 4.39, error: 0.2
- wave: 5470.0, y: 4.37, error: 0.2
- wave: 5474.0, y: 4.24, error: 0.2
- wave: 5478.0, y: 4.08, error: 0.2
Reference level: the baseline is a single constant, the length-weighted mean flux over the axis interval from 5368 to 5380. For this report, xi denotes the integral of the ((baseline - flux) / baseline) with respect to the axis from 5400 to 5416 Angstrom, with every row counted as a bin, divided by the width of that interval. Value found -0.05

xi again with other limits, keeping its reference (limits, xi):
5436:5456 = -0.04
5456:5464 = -0.07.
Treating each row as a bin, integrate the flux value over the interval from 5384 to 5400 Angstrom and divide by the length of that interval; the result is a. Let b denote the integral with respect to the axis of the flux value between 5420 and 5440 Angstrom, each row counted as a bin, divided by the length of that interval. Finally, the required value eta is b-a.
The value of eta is -0.31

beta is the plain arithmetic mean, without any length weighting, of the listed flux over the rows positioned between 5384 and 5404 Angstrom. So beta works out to 4.14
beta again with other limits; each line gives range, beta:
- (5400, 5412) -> 4.21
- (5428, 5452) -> 4.17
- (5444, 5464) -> 4.27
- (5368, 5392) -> 4.05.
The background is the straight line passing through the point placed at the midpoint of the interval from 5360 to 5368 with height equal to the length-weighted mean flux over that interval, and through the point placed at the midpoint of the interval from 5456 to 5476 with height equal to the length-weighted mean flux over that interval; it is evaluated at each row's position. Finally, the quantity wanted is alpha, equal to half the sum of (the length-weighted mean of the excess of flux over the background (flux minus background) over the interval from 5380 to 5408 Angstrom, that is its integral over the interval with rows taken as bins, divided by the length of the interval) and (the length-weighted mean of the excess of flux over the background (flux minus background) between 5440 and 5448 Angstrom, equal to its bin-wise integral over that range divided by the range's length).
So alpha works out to 0.09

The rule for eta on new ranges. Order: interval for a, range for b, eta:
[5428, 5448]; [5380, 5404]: -0.07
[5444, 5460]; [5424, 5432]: -0.36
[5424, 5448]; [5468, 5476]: 0.25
